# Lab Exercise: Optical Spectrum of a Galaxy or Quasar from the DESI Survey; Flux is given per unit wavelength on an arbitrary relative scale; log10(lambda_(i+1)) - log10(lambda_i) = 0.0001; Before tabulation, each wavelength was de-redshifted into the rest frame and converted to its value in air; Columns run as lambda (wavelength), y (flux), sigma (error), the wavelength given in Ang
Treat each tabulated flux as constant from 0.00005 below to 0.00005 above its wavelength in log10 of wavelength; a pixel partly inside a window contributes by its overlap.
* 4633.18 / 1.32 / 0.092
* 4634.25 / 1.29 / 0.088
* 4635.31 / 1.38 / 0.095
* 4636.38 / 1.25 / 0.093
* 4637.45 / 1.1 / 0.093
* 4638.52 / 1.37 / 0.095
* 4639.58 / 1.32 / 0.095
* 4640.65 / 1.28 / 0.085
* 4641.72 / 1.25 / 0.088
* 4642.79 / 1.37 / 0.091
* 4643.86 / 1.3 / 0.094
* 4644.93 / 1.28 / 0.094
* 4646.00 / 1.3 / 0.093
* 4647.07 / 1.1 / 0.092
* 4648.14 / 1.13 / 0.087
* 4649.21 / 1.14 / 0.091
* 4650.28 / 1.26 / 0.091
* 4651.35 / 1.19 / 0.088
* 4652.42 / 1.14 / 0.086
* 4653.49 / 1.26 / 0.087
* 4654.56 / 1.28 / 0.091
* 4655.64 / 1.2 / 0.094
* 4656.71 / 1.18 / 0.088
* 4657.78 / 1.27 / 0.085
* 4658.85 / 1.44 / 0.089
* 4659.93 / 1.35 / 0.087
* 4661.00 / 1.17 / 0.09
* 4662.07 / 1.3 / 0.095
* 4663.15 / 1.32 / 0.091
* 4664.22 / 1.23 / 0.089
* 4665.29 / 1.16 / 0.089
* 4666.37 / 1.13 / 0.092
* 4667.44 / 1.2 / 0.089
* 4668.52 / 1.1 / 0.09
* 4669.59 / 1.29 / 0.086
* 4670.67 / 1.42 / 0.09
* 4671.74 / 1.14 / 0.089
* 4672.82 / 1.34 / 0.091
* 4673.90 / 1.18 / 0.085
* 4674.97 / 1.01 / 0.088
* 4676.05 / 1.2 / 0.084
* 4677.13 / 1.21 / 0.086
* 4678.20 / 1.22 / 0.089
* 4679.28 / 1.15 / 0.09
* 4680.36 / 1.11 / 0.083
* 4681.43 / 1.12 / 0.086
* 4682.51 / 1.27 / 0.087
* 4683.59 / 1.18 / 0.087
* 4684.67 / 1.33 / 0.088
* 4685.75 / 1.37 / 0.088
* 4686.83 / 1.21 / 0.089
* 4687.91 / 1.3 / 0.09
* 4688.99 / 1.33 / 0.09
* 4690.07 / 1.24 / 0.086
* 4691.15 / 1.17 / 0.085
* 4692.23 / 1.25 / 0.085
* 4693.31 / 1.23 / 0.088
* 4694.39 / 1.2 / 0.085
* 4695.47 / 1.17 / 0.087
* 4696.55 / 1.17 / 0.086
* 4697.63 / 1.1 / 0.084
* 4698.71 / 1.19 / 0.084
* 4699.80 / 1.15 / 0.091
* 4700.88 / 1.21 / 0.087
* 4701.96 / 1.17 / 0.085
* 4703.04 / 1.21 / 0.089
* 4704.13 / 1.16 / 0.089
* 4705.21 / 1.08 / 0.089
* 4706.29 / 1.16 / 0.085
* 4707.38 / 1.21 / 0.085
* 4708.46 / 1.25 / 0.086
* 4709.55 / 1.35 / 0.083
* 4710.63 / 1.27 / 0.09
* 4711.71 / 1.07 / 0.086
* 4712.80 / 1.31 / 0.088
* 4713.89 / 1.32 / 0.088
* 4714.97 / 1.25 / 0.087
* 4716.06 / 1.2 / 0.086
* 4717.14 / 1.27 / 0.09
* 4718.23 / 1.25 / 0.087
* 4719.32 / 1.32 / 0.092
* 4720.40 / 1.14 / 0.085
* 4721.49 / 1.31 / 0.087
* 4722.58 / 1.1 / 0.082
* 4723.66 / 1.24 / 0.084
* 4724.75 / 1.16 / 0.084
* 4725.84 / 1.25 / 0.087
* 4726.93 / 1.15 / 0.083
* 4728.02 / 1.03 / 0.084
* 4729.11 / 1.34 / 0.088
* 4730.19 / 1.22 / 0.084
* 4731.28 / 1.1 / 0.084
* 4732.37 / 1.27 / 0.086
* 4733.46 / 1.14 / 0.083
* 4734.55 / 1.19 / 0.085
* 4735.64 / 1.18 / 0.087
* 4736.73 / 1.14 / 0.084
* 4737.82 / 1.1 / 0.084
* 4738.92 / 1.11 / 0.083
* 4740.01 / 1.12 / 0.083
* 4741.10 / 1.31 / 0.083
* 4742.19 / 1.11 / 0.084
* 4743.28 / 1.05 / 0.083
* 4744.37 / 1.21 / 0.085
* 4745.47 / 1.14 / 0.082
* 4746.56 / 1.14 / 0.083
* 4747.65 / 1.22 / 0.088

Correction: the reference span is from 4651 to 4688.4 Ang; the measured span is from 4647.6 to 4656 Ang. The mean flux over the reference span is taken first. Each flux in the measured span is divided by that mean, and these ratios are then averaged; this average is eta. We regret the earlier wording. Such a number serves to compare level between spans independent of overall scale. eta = 0.98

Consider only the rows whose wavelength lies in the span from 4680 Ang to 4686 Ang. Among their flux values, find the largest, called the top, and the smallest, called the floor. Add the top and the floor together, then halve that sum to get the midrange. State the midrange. 1.24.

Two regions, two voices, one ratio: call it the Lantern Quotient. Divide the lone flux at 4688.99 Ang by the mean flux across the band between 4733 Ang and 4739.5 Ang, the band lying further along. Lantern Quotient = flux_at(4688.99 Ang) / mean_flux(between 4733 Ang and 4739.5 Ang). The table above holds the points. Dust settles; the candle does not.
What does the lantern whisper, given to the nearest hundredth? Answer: 1.16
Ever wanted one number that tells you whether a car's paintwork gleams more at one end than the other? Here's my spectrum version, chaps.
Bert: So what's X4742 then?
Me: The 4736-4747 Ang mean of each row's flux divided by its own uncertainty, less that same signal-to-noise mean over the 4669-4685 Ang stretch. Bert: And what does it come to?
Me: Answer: -0.2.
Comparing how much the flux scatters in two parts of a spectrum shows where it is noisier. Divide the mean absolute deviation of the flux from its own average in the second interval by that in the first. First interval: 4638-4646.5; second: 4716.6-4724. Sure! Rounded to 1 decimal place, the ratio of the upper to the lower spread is 1.9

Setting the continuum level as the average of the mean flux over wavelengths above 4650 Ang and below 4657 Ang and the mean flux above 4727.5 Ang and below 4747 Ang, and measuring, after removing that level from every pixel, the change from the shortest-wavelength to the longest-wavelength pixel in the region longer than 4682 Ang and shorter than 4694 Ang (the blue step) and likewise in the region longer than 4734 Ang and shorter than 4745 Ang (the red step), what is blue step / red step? -2.0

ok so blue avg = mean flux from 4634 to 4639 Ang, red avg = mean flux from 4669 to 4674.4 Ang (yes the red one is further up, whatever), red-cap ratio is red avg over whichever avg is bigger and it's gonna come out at 0.997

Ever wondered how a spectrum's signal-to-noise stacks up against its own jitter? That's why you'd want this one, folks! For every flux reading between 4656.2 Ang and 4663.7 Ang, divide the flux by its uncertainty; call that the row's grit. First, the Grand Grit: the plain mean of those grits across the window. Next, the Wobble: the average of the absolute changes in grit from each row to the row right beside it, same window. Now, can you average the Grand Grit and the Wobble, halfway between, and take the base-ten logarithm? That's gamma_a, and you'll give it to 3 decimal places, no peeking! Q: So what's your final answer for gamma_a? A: 0.895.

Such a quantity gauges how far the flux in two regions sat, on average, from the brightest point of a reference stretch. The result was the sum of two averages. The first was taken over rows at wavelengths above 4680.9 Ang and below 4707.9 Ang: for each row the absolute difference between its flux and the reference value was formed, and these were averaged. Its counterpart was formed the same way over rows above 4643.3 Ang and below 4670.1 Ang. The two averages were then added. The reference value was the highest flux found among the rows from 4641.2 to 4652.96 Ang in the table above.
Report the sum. 0.31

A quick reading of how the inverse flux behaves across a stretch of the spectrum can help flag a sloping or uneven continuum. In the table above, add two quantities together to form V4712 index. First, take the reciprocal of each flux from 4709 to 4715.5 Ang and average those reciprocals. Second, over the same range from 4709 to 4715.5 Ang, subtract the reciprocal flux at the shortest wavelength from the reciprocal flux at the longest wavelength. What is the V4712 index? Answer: 0.86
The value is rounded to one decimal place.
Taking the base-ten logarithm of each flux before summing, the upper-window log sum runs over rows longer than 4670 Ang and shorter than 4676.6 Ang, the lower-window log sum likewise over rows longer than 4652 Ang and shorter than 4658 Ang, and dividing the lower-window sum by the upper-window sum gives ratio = 1.1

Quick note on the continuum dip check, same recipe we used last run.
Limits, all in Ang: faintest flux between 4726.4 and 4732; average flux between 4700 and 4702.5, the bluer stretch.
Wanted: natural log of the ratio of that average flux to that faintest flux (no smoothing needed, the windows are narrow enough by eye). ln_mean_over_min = 0.14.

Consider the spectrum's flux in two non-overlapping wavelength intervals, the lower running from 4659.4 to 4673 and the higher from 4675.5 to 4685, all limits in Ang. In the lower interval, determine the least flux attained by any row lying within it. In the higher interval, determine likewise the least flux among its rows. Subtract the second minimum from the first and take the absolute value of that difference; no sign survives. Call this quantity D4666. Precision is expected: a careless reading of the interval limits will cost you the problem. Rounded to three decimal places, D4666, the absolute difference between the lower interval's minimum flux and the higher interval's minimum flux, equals 0.010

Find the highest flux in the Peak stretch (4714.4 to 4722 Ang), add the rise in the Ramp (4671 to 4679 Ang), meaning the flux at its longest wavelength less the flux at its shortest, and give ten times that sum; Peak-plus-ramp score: 14.0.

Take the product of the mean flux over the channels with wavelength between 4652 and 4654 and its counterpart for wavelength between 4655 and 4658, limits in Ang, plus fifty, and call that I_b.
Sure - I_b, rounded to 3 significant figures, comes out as 51.5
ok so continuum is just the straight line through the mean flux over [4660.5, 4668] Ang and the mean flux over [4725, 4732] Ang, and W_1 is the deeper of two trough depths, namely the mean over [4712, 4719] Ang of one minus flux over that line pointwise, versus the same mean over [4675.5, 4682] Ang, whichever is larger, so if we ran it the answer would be 0.033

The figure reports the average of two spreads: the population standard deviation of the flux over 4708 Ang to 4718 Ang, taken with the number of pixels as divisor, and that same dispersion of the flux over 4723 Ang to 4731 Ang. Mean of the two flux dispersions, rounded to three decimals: 0.084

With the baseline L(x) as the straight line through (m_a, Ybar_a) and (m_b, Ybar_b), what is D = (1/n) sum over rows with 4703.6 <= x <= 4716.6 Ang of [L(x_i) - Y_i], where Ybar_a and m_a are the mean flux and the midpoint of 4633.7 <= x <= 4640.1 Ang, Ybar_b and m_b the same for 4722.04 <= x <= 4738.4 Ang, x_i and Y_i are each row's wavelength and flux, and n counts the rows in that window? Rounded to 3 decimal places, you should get -0.021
